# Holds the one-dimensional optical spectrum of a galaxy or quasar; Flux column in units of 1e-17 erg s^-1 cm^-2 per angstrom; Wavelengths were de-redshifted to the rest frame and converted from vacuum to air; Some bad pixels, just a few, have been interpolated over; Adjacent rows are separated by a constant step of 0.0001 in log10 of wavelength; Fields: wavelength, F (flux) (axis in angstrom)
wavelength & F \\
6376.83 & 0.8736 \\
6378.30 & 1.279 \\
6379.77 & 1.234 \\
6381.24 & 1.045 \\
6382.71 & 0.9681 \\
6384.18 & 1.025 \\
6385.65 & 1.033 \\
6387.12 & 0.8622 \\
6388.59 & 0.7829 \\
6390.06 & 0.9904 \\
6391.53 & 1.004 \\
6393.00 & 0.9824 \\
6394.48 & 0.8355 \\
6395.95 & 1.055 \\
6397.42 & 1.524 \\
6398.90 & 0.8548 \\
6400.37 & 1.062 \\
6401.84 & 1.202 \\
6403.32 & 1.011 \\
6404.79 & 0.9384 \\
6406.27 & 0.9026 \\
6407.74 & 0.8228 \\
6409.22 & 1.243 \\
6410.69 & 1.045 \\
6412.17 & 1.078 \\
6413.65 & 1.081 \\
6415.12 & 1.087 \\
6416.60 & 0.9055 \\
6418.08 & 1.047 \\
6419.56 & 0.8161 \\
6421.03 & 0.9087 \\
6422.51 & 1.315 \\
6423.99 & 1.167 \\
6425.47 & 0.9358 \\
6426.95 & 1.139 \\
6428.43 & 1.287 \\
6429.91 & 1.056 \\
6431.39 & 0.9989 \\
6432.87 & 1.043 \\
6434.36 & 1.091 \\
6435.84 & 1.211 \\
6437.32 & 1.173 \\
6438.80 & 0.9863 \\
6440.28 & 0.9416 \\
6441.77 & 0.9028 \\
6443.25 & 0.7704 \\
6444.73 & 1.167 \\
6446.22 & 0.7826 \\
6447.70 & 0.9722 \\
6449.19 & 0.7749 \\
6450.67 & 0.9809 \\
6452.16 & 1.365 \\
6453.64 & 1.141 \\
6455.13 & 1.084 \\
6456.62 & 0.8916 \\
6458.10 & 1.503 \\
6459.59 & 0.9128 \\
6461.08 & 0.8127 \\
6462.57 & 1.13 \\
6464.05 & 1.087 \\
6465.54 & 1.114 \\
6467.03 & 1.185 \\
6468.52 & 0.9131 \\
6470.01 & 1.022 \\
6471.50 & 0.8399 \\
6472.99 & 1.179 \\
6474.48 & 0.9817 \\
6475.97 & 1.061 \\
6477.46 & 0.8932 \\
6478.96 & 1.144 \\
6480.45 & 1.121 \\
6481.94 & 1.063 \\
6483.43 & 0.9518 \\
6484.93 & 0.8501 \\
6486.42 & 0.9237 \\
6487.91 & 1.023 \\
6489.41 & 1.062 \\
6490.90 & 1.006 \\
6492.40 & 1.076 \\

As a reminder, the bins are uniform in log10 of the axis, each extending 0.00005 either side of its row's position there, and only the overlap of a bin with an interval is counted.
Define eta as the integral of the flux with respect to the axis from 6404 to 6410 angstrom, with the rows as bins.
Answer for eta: 5.87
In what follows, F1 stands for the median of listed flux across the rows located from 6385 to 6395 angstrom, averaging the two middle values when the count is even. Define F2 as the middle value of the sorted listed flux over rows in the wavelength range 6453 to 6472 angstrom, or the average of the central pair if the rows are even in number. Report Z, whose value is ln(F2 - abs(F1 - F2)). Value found -0.018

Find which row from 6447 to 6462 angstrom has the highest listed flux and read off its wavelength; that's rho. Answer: 6458.10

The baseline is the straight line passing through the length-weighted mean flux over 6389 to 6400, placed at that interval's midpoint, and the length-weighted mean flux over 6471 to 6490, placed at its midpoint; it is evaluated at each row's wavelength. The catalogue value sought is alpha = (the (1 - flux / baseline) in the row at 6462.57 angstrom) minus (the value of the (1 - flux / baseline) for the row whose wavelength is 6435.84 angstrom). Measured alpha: 0.07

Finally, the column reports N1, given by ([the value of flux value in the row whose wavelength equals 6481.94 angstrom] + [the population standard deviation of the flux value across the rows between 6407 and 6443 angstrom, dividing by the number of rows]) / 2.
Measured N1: 0.60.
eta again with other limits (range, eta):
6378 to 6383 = 5.66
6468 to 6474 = 5.95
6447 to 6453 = 6.16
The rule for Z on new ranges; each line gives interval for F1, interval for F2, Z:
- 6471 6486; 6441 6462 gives -0.147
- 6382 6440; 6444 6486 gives 0.032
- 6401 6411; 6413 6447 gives 0.011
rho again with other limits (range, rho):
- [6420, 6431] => 6422.51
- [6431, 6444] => 6435.84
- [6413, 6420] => 6415.12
